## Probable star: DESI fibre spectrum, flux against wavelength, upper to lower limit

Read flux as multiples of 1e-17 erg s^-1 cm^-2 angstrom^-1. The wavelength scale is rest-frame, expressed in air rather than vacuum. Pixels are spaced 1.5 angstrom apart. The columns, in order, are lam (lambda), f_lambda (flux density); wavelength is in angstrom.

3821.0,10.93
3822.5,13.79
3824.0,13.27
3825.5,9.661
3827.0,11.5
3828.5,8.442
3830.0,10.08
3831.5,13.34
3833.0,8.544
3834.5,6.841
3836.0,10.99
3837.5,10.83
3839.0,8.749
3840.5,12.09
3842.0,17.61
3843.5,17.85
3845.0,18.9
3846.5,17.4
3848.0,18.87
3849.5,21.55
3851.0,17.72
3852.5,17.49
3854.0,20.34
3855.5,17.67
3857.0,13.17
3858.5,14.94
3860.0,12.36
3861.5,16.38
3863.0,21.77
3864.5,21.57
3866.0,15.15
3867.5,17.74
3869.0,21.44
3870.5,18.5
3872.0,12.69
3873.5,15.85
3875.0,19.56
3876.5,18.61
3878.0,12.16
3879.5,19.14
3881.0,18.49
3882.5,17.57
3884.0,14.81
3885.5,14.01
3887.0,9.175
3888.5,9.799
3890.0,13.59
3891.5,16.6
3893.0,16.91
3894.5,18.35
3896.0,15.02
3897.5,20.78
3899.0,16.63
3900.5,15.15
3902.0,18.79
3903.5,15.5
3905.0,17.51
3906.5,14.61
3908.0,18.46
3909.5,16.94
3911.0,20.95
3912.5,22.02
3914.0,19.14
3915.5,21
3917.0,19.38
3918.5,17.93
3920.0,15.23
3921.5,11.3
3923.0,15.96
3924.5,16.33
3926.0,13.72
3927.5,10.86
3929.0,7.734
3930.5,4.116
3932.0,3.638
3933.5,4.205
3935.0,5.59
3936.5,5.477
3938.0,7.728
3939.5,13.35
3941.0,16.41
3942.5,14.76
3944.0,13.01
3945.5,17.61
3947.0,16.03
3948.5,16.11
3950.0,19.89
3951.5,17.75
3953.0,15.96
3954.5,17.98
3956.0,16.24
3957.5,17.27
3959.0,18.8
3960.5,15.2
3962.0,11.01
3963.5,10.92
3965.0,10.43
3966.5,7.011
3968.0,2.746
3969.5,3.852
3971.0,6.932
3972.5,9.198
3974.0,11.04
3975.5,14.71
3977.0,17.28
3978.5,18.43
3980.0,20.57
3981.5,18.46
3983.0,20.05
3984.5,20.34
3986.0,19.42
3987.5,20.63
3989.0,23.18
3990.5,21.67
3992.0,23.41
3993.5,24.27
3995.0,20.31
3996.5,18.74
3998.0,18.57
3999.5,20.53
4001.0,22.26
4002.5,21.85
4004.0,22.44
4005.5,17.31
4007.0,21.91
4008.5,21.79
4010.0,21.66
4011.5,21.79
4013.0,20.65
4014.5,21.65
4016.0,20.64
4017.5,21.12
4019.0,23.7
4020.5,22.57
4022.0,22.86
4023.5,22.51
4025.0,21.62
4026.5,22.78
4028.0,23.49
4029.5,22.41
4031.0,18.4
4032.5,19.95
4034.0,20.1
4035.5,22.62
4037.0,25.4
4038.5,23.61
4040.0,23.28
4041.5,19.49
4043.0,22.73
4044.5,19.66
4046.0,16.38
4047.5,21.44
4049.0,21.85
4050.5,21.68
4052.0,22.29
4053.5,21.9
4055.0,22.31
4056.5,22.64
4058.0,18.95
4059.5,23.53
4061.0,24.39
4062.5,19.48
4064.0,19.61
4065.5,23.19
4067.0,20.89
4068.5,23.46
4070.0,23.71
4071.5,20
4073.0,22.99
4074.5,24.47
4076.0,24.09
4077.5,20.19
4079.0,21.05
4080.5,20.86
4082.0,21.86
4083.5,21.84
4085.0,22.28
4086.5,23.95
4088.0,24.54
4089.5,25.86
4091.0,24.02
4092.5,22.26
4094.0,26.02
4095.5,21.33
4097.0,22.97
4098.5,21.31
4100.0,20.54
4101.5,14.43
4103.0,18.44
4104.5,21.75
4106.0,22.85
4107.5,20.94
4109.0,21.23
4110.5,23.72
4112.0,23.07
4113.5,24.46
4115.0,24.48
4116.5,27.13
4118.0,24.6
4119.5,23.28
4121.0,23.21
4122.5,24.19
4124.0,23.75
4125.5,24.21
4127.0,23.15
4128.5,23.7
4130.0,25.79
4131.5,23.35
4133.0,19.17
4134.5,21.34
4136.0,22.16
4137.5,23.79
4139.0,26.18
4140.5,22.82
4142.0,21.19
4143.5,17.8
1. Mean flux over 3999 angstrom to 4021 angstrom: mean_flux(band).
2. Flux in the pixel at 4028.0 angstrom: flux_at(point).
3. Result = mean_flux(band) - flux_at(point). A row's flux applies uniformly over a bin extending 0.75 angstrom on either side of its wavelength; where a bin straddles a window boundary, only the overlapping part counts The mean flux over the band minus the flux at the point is -2.0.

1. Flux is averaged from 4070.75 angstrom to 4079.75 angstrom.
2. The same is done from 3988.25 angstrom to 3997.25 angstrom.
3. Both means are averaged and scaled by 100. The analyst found 2203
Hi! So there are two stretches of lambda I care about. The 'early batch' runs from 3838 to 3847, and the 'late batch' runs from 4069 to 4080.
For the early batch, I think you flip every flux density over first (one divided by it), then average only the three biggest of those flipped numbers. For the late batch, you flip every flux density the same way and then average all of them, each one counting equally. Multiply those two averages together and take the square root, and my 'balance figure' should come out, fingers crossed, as 0.062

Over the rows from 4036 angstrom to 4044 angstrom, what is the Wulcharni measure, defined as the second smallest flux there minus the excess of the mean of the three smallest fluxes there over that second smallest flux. 24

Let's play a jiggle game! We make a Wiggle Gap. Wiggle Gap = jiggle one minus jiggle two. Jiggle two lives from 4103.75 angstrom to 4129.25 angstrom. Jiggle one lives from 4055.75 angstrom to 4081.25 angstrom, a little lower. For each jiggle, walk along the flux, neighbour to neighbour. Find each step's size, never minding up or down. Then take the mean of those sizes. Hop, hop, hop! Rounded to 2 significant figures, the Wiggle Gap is 1.2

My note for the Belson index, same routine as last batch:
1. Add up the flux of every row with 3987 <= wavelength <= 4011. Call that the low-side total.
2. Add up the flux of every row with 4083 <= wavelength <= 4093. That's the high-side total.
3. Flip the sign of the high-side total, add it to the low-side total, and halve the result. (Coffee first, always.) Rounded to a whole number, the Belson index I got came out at 88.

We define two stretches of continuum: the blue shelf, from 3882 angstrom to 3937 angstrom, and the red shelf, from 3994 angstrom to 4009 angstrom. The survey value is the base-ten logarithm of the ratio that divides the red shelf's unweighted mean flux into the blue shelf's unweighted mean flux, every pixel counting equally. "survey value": -0.153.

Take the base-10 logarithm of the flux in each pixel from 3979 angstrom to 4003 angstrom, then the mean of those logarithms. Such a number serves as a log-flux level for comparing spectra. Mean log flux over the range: 1.32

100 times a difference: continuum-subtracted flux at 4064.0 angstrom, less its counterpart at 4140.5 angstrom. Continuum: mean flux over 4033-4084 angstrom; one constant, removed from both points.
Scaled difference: -321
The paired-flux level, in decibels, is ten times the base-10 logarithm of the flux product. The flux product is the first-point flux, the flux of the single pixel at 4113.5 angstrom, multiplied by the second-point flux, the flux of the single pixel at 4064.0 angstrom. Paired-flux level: 26.8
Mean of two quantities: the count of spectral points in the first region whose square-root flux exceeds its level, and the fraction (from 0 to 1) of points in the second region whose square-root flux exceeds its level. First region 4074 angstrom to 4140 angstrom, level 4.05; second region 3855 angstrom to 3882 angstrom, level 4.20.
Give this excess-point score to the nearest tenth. 21.8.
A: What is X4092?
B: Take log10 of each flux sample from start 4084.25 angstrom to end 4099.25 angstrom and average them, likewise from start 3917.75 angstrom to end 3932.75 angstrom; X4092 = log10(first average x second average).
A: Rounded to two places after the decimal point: 0.14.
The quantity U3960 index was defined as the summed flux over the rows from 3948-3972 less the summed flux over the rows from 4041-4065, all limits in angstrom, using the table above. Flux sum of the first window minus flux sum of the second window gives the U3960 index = -130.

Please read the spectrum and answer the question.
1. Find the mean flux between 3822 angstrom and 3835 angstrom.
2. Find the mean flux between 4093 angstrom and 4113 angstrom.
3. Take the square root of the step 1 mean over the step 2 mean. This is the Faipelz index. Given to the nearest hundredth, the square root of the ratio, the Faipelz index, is 0.70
